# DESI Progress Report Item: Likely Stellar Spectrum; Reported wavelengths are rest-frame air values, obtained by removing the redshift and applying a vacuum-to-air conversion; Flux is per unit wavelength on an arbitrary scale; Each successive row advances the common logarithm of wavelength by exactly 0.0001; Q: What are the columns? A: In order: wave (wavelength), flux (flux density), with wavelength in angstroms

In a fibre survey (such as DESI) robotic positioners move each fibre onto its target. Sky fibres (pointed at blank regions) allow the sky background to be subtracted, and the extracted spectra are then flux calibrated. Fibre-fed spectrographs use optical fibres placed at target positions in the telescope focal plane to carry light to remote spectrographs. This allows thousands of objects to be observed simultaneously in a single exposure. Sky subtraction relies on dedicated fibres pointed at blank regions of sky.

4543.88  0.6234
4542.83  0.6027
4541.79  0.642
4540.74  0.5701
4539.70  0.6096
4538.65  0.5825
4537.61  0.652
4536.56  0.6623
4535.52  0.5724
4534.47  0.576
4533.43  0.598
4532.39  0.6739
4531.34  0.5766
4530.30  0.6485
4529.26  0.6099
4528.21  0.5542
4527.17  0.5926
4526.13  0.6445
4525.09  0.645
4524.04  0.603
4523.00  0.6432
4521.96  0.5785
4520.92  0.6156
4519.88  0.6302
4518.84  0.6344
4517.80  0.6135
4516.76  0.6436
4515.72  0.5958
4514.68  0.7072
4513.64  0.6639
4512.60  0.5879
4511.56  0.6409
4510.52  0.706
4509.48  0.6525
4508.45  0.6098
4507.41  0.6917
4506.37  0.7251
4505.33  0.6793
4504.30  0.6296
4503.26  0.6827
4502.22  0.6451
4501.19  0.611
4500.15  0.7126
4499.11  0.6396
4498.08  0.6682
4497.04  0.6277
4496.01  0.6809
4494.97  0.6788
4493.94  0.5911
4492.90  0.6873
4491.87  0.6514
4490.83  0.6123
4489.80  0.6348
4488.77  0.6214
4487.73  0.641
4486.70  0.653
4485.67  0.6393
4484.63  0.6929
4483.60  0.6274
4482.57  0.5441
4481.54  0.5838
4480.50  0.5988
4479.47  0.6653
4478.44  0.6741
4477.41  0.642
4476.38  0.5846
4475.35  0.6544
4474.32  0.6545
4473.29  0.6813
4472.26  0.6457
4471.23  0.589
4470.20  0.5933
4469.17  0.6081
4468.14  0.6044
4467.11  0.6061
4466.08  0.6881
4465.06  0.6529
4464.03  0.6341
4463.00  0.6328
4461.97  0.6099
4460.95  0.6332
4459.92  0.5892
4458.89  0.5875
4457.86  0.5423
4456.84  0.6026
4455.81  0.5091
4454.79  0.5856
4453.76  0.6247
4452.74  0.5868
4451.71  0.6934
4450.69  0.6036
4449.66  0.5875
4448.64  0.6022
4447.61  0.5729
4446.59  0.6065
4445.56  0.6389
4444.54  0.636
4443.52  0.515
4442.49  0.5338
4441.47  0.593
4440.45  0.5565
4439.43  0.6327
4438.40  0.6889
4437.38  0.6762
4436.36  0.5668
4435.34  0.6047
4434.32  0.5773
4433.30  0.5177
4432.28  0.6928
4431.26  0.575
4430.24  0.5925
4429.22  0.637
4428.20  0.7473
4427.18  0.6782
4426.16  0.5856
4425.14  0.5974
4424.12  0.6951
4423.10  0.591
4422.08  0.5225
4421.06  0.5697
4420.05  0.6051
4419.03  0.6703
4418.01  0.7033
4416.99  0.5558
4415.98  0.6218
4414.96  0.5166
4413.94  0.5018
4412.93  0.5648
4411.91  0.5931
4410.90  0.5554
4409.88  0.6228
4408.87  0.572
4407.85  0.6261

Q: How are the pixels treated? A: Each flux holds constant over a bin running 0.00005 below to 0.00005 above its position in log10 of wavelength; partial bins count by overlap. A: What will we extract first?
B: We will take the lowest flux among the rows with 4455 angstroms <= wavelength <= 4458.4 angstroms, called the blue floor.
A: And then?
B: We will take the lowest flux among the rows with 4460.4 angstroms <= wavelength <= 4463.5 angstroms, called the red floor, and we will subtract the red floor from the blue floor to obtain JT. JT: -0.10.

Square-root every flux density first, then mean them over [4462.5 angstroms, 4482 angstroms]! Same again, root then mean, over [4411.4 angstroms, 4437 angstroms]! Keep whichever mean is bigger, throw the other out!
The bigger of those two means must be 0.794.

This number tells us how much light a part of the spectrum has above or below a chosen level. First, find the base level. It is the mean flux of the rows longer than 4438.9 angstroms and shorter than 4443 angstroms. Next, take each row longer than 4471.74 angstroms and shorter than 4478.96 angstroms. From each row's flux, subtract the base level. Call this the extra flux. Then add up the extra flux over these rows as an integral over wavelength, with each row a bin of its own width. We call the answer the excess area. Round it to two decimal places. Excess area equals 0.50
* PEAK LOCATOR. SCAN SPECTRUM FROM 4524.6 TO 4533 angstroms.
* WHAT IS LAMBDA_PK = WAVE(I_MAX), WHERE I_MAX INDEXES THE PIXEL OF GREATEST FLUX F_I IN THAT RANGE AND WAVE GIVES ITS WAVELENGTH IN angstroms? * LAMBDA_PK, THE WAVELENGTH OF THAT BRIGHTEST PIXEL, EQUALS 4532.39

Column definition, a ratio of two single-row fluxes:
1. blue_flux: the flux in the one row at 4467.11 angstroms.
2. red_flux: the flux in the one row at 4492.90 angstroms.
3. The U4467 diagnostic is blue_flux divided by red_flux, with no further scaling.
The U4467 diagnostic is 0.88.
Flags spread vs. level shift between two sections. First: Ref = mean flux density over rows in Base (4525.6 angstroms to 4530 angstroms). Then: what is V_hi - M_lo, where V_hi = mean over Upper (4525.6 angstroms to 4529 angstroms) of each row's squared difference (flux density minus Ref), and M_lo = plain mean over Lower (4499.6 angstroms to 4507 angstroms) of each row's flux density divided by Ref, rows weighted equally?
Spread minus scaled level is -1.11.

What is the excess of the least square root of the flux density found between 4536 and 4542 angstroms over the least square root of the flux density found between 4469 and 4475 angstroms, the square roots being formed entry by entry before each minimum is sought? -0.012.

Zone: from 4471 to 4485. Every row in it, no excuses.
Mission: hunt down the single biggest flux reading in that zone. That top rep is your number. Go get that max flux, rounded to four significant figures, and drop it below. 0.6929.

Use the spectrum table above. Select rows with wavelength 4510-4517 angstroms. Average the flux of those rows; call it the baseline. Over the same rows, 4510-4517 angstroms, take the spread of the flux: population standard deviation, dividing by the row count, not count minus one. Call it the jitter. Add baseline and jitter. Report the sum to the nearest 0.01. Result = 0.69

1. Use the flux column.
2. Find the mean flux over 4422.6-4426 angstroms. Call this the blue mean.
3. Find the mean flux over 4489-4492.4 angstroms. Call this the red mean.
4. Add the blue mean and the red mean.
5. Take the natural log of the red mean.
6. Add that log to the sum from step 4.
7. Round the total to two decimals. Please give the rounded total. 0.80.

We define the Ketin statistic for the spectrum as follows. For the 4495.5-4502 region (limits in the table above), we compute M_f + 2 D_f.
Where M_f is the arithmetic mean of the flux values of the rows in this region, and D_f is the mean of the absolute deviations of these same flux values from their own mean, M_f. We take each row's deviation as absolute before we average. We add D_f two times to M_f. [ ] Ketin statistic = 0.718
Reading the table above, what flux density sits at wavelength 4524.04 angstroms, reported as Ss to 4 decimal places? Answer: 0.6030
